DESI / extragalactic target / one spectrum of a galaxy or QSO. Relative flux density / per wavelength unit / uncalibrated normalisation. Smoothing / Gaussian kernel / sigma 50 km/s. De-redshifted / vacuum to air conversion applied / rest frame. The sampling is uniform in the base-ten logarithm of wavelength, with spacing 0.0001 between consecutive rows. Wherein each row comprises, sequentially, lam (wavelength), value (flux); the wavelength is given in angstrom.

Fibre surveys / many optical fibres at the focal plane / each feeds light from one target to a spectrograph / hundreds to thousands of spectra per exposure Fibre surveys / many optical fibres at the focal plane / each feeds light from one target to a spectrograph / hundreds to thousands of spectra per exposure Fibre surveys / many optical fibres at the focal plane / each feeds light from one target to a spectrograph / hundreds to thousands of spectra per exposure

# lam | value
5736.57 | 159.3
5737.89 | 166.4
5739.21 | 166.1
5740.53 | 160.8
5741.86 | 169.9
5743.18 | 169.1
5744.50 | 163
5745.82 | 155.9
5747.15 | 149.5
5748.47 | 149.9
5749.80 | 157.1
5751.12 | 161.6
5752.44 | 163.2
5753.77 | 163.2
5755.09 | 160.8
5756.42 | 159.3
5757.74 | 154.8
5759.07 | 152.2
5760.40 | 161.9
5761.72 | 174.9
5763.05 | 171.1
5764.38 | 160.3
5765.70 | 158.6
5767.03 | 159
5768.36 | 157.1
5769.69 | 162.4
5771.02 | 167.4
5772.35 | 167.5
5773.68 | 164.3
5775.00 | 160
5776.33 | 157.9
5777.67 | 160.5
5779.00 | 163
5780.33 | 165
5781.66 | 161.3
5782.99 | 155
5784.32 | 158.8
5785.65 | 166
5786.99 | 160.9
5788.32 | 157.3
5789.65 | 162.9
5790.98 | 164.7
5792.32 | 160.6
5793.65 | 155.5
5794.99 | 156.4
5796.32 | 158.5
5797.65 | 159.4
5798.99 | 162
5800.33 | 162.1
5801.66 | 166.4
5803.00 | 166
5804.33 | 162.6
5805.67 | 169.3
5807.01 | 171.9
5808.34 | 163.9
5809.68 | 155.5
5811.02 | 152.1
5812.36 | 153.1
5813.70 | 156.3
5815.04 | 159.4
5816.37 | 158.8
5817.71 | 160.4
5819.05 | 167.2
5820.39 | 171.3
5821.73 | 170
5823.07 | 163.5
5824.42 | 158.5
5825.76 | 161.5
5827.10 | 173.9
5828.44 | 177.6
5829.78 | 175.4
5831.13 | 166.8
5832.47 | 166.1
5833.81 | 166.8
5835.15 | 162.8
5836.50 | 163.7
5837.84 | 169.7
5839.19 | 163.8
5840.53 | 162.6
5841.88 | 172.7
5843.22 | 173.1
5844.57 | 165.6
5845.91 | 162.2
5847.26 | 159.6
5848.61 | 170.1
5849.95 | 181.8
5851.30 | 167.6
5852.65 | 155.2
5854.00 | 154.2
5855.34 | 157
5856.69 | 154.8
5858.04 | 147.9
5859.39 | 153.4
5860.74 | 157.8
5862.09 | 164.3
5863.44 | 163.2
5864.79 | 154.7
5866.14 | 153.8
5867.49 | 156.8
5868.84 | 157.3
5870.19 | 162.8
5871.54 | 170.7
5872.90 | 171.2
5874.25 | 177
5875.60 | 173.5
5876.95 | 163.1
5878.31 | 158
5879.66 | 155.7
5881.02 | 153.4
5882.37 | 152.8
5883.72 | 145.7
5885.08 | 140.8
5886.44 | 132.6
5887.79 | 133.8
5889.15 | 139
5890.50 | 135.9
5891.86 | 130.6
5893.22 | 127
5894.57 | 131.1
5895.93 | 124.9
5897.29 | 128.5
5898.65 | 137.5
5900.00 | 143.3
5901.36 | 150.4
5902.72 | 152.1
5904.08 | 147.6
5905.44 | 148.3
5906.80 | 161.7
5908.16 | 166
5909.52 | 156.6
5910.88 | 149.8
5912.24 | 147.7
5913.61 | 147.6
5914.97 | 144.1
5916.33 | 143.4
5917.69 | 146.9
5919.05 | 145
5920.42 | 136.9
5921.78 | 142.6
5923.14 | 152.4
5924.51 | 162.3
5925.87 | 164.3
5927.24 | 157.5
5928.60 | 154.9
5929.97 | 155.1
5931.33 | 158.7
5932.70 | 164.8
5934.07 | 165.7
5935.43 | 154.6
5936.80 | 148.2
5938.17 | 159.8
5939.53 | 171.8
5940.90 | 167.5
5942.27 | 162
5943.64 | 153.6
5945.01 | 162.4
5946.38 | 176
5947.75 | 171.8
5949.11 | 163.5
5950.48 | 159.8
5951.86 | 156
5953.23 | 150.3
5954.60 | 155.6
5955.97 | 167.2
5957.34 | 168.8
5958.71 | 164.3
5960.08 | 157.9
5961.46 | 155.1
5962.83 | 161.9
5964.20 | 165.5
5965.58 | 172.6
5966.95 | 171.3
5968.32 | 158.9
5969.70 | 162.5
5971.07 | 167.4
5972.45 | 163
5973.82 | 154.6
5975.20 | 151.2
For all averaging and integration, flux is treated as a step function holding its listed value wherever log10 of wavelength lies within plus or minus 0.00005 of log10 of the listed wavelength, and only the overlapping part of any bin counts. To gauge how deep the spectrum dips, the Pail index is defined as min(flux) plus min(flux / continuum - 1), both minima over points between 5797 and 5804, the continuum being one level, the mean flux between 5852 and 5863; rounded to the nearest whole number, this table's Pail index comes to 159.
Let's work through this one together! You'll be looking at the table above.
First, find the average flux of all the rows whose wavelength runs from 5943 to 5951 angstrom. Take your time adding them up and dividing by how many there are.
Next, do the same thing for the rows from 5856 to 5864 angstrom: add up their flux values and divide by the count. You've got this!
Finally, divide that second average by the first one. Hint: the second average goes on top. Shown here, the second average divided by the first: 0.95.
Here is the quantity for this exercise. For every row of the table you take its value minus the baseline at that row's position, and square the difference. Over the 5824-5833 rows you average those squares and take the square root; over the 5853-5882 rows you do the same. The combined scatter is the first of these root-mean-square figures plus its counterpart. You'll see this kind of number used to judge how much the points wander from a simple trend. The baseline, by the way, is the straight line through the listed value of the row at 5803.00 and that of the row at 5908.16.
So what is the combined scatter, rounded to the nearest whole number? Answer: 17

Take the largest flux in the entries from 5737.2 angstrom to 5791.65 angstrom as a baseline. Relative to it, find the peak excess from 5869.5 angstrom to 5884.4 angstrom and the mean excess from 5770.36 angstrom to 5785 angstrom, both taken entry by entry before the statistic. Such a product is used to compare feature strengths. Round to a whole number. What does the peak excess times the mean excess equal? -27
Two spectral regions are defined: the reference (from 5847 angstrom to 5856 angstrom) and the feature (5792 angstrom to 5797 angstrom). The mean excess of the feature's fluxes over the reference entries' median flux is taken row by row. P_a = -2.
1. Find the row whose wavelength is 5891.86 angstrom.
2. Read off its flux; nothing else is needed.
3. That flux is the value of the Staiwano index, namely 130.6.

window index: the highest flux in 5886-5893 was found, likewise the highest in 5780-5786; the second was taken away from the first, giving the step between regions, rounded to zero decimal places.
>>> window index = -27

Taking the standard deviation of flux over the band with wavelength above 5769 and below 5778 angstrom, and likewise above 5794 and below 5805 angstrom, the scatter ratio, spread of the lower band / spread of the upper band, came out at 1.1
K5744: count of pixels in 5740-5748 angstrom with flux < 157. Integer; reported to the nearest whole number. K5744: 2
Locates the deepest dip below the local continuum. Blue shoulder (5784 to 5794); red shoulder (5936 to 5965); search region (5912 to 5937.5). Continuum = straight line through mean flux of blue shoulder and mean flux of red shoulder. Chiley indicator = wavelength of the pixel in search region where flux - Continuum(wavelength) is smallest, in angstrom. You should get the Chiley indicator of 5920.42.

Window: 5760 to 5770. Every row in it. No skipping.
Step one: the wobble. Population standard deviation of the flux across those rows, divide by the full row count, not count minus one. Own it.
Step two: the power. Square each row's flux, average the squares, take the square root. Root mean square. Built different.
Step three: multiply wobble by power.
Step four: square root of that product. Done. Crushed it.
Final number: 31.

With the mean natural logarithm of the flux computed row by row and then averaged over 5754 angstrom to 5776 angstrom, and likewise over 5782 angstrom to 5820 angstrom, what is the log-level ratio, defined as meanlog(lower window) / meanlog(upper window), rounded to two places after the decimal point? 1.00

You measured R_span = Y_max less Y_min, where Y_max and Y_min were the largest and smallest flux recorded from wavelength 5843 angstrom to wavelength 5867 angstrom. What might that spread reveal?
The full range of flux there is 34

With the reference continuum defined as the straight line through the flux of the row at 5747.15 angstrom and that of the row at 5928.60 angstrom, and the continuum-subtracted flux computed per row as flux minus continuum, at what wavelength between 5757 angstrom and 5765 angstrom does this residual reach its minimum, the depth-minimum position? 5759.07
